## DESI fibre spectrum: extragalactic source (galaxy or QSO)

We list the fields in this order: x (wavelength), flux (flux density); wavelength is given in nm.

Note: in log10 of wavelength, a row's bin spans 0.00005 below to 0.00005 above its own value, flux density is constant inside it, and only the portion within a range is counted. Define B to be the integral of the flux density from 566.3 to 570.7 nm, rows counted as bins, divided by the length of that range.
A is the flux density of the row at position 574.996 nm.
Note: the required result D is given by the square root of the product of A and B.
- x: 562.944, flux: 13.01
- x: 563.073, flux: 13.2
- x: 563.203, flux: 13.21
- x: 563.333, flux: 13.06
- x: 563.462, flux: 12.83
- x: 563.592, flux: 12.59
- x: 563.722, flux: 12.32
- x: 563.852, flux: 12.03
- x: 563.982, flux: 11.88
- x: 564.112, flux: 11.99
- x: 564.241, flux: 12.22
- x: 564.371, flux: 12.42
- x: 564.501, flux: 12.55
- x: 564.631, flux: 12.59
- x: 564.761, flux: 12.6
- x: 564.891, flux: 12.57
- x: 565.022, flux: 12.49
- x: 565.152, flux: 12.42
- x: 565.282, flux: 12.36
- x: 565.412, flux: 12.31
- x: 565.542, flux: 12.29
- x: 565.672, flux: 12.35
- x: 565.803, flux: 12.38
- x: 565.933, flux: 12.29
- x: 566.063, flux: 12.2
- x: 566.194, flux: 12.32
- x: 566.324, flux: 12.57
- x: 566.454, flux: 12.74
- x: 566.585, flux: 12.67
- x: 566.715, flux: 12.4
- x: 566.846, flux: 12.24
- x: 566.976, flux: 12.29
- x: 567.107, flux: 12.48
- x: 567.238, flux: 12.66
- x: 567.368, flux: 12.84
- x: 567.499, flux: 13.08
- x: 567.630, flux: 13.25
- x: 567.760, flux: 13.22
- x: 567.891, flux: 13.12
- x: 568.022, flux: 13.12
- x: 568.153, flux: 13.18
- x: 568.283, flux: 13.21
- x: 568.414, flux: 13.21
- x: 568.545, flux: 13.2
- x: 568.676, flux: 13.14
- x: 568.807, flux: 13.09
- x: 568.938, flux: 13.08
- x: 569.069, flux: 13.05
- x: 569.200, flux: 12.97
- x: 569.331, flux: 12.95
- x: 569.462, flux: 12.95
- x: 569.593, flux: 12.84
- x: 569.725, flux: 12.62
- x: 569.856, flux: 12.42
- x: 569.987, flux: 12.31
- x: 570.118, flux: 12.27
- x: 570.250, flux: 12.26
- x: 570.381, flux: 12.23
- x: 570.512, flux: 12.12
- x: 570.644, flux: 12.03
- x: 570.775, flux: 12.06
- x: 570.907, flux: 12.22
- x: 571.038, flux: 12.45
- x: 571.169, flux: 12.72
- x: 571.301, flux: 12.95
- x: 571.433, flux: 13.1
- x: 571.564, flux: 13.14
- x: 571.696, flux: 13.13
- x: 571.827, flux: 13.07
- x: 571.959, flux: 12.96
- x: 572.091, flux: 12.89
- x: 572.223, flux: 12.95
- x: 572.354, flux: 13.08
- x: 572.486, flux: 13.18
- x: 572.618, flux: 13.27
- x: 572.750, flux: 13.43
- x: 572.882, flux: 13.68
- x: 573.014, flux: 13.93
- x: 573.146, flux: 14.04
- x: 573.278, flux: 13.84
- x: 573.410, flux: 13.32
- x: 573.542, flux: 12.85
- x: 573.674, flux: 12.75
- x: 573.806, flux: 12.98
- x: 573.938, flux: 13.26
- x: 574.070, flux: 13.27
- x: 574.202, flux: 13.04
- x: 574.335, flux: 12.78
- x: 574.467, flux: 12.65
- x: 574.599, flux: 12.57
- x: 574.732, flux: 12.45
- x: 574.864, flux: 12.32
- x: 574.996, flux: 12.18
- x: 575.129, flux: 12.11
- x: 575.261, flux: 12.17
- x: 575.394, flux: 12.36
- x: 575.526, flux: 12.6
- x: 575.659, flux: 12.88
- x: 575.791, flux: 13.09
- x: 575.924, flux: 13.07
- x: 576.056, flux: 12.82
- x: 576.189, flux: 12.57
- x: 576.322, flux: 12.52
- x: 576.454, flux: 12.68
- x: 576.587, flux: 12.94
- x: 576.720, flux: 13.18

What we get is 12.5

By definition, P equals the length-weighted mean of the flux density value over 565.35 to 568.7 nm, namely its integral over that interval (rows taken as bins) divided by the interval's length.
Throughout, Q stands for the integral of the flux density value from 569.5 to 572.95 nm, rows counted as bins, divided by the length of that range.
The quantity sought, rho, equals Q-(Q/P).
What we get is 11.7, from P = 12.72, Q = 12.75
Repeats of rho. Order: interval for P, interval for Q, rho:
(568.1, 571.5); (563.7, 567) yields 11.4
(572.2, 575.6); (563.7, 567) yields 11.4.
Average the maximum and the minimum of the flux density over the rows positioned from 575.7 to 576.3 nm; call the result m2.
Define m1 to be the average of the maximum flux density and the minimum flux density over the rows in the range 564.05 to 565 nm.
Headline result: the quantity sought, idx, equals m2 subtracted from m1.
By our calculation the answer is -0.5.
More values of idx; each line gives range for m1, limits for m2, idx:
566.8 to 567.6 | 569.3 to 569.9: 0.0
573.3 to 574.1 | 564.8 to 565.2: 0.5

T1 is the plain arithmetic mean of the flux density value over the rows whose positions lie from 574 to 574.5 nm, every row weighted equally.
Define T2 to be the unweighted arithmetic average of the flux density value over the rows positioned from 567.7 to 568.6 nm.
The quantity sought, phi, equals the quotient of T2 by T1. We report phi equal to 1.02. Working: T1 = 12.9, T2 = 13.2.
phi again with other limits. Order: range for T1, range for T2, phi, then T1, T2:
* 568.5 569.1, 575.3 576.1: 0.98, 13.1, 12.8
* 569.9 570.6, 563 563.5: 1.07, 12.2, 13.1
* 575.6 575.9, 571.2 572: 1.01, 13.0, 13.1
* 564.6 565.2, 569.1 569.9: 1.02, 12.5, 12.8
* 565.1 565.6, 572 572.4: 1.05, 12.3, 13.0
